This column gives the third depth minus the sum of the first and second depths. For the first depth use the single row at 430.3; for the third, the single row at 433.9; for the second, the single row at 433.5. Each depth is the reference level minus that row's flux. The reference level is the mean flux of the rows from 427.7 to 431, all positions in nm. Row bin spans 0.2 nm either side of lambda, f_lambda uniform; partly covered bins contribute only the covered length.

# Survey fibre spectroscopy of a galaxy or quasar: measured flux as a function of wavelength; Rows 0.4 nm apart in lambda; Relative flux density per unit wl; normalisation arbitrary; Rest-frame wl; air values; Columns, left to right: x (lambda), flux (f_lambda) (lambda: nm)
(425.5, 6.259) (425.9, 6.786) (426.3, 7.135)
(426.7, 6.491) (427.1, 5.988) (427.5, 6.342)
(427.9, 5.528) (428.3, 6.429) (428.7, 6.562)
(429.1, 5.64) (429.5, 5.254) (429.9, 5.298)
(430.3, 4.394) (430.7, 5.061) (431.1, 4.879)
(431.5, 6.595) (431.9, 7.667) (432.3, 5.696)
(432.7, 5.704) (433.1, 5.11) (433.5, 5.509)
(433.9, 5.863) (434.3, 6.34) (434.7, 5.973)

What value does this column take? -1.5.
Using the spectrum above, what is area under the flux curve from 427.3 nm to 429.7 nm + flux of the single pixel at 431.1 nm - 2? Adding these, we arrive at 17.2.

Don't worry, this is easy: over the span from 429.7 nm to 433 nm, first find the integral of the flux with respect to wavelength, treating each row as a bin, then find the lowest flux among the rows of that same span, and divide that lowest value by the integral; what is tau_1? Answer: 0.24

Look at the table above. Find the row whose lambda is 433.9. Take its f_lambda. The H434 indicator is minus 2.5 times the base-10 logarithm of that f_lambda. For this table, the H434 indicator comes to -1.92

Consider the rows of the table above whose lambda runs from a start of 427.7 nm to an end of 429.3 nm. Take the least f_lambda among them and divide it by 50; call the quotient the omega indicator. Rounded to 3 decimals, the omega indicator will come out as 0.111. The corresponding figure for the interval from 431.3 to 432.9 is 0.114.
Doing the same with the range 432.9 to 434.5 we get 0.102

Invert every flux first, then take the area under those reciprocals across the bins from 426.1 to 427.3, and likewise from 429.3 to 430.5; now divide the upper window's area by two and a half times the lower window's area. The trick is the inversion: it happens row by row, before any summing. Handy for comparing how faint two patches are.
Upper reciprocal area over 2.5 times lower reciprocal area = 0.526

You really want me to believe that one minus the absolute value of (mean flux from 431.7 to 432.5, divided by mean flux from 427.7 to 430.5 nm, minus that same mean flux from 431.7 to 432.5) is -4.5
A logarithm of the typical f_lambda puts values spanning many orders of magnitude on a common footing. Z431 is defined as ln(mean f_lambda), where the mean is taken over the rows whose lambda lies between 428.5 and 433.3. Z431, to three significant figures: 1.73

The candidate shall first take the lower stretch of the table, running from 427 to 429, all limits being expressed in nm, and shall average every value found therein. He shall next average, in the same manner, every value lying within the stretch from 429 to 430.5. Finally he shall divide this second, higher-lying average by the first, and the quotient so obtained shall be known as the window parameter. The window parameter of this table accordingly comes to 0.83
